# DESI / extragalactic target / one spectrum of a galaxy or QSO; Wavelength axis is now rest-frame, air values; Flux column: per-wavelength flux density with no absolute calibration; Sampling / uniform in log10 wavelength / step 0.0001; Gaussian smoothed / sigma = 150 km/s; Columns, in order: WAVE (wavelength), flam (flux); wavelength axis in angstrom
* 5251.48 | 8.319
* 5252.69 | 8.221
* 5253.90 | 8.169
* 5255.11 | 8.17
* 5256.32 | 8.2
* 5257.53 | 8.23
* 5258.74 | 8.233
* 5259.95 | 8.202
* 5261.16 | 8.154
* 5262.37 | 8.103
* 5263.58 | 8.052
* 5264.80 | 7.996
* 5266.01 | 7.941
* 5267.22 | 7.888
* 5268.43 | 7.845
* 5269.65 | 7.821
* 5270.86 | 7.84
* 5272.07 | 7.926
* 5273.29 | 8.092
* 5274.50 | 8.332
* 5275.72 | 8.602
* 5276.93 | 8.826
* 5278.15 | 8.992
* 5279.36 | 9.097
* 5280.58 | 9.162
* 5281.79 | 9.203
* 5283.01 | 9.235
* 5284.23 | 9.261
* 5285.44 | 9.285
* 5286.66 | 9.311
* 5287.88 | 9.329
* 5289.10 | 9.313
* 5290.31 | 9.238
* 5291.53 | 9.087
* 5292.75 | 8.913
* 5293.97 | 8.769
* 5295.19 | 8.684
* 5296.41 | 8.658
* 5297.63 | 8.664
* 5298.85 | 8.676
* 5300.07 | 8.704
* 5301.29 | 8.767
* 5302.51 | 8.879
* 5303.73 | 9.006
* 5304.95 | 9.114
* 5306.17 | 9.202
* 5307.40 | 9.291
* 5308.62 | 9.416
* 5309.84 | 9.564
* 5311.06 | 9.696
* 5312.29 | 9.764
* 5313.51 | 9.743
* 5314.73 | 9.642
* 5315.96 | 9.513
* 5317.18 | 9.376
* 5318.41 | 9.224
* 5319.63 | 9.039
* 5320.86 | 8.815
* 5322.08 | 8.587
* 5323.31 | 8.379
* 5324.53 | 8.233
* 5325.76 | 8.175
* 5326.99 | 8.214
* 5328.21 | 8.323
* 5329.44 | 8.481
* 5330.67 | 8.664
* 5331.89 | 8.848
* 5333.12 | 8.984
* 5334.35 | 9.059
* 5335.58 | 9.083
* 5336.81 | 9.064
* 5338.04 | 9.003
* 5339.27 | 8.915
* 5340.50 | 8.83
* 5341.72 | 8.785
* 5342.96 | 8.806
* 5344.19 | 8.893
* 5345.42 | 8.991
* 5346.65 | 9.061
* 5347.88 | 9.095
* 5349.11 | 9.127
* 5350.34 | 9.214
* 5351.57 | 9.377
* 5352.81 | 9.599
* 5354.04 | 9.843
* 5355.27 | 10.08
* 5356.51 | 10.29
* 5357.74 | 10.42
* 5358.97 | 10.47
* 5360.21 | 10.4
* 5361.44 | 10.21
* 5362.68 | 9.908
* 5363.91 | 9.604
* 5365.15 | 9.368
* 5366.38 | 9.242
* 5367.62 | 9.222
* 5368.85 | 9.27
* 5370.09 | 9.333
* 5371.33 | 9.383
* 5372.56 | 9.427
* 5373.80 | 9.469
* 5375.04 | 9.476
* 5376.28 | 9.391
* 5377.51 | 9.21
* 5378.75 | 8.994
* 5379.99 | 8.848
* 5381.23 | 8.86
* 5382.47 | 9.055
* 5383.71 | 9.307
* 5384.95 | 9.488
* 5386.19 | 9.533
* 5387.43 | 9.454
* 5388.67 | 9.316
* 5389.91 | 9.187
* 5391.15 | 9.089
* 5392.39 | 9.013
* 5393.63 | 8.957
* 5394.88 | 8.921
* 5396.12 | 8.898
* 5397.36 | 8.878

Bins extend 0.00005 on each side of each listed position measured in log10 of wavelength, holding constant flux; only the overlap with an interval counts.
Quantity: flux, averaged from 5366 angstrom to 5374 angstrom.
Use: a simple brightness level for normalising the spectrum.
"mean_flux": 9.3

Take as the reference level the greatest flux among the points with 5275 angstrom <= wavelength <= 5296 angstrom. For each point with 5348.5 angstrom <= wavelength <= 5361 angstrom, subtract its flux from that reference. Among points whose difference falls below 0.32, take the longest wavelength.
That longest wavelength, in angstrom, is 5360.21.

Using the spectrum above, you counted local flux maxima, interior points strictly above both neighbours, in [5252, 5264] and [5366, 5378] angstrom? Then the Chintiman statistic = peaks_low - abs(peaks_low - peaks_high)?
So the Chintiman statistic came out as 1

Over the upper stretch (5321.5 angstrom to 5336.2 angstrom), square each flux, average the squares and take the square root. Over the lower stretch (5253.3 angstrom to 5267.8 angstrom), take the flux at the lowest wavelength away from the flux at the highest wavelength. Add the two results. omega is 8.3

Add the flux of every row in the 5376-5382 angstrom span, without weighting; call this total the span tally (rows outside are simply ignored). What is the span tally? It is 45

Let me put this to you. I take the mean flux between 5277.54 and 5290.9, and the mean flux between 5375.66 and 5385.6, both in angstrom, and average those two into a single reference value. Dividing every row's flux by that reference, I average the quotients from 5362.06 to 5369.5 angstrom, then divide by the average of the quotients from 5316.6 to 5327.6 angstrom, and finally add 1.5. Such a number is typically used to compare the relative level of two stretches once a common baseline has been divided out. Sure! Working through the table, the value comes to 2.59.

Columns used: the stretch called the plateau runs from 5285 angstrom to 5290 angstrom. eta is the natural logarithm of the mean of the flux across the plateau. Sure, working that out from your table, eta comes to 2.23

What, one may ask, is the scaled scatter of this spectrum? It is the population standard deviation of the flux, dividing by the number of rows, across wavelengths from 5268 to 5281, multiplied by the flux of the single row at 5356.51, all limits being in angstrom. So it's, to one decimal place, 5.3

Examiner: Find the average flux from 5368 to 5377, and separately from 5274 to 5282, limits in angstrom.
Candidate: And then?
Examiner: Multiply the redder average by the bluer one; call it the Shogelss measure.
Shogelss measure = 83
